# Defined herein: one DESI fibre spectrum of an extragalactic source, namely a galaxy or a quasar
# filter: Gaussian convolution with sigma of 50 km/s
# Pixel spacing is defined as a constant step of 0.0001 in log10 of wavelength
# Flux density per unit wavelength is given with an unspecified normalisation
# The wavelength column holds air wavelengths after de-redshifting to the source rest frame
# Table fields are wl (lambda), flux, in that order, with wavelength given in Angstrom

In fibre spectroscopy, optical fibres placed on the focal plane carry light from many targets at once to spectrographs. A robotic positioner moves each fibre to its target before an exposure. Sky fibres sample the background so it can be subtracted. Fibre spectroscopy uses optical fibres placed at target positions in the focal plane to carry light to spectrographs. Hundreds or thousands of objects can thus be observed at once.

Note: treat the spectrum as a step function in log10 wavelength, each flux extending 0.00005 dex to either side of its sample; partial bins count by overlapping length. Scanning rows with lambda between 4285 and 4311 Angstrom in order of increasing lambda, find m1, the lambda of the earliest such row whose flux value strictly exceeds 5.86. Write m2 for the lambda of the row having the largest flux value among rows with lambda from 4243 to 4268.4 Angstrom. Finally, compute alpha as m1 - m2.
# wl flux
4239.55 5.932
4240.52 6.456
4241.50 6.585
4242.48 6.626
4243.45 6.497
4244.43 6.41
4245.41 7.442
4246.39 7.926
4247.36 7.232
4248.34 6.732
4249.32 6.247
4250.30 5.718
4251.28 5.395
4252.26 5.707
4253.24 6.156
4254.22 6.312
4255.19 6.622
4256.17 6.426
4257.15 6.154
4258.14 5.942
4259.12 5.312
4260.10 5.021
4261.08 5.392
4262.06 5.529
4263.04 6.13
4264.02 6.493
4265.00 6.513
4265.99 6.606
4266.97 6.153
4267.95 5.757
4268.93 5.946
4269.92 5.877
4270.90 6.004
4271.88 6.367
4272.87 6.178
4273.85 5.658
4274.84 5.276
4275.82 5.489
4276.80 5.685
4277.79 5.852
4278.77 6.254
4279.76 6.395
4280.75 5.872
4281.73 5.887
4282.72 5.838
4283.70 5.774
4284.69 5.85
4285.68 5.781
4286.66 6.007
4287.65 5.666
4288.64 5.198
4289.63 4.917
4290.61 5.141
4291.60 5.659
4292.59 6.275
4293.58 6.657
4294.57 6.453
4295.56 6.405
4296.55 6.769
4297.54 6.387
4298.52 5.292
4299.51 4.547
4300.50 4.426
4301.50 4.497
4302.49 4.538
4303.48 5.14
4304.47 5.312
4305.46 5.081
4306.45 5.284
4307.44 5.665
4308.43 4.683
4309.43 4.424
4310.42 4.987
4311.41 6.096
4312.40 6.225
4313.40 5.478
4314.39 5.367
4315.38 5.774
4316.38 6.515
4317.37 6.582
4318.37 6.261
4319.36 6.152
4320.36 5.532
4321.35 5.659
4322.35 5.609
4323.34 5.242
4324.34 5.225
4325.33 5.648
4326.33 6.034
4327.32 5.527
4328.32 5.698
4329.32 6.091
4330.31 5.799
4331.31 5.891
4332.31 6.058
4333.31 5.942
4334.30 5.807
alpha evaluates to 40.3 Angstrom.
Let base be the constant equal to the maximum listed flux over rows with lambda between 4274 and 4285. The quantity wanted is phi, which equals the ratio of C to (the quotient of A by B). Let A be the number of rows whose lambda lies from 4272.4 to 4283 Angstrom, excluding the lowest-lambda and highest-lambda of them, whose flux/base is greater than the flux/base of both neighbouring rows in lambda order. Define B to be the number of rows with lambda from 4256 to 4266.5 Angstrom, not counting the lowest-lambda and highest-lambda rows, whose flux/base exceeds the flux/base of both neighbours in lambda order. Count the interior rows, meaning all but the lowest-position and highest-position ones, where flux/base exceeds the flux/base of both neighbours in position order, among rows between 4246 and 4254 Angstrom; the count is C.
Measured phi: 0.00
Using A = 2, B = 0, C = 0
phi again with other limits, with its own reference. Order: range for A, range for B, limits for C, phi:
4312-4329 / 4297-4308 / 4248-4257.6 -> 0.33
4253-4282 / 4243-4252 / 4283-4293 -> 0.40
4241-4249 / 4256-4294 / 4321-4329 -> 3.50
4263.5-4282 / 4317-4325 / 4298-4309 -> 0.50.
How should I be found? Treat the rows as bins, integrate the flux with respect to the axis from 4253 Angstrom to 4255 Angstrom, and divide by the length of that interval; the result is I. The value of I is 6.3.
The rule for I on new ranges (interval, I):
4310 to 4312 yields 5.6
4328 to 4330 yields 5.9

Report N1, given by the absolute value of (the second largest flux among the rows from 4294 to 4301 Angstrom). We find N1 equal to 6.45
